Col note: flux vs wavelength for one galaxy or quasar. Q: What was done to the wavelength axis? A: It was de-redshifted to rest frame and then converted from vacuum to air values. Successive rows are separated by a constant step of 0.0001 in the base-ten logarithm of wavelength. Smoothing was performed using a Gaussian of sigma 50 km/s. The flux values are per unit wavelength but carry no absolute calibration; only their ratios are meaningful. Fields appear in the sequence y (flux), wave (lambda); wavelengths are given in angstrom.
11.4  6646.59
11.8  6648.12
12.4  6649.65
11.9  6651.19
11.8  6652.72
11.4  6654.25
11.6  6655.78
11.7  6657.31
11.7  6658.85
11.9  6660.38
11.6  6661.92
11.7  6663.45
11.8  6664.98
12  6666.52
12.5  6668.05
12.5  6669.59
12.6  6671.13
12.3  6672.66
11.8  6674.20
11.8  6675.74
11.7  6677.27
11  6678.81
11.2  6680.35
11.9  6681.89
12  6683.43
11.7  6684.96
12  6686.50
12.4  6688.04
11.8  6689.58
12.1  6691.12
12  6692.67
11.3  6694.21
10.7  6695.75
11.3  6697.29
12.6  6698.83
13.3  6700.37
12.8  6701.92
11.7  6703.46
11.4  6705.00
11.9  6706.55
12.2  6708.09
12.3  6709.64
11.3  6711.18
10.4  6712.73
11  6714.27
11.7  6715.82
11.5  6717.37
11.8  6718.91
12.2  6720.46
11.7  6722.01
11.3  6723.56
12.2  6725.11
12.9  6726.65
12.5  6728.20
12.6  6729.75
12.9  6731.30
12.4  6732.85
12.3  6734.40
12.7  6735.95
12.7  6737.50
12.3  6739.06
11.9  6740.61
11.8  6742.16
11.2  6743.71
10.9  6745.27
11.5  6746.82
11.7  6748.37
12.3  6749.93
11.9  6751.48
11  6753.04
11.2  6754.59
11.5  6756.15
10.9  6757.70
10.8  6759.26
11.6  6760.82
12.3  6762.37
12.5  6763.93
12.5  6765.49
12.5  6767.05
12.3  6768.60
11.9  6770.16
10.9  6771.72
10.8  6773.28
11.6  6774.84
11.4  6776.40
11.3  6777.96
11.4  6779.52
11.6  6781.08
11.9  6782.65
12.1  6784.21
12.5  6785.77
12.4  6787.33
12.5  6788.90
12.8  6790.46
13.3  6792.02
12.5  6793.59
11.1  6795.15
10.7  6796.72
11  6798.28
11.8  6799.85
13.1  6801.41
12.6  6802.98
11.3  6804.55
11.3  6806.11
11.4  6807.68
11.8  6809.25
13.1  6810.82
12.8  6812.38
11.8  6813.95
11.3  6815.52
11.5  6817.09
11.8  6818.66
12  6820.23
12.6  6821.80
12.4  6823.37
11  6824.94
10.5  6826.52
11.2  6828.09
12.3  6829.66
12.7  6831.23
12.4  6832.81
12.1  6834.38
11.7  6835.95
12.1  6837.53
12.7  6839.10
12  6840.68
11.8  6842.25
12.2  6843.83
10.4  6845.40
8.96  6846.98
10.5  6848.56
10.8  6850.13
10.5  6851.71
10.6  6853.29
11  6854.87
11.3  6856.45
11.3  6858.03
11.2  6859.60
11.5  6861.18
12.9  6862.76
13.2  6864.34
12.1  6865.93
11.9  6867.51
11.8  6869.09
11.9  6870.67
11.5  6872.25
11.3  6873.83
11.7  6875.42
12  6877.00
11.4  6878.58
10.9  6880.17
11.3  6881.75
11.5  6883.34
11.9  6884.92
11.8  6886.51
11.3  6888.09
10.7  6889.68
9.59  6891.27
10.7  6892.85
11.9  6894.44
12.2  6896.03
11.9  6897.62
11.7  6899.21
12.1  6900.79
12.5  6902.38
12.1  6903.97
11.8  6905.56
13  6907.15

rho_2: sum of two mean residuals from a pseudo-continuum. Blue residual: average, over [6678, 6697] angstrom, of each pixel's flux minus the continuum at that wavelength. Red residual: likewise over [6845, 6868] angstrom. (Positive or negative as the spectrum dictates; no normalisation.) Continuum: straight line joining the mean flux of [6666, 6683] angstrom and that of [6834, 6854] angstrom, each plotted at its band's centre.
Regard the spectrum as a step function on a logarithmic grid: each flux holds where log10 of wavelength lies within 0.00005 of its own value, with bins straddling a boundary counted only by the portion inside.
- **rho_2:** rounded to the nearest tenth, -0.2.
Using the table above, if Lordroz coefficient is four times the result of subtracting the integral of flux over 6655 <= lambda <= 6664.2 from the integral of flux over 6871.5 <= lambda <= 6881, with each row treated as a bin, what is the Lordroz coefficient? 5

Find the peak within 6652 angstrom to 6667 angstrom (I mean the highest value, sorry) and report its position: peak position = 6666.52 angstrom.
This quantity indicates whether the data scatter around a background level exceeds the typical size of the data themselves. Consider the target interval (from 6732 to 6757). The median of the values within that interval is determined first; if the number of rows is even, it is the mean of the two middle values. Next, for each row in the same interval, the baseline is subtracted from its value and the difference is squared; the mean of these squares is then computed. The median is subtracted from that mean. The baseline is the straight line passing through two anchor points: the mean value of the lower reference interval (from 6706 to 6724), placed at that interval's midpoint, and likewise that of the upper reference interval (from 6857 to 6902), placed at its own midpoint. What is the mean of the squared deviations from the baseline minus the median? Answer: -11.5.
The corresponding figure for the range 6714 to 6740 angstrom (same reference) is -11.7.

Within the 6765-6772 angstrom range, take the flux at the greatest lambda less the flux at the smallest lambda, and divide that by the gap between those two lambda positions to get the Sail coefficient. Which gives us -0.26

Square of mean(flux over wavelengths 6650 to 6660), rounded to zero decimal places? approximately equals 137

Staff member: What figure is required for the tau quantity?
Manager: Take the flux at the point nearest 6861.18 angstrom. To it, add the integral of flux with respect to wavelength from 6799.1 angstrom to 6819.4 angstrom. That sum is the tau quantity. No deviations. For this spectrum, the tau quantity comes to 255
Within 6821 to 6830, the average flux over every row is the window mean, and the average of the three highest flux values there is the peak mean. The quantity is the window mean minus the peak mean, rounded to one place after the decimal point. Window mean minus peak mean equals -0.8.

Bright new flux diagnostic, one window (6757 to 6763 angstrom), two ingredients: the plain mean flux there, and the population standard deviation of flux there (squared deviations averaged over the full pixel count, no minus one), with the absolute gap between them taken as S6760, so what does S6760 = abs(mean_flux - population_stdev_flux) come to 10.8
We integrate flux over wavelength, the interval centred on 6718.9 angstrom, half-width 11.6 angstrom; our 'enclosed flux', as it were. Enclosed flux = 275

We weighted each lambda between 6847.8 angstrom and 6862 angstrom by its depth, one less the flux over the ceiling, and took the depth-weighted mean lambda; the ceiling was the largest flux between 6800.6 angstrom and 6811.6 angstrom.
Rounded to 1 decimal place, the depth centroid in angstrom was 6854.3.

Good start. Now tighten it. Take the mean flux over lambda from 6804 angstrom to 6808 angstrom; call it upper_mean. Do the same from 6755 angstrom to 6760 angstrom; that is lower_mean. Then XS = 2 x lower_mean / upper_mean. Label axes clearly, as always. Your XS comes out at 1.95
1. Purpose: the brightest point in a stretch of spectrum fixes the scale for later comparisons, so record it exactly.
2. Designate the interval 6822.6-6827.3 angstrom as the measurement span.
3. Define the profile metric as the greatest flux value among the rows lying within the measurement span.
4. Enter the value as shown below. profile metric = 12.4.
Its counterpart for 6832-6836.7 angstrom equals 12.4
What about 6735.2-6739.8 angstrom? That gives 12.7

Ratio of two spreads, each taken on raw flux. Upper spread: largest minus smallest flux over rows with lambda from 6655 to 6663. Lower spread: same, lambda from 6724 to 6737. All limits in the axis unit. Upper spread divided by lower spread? 0.43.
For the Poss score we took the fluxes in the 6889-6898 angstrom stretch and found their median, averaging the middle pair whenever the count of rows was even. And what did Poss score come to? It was 11.3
